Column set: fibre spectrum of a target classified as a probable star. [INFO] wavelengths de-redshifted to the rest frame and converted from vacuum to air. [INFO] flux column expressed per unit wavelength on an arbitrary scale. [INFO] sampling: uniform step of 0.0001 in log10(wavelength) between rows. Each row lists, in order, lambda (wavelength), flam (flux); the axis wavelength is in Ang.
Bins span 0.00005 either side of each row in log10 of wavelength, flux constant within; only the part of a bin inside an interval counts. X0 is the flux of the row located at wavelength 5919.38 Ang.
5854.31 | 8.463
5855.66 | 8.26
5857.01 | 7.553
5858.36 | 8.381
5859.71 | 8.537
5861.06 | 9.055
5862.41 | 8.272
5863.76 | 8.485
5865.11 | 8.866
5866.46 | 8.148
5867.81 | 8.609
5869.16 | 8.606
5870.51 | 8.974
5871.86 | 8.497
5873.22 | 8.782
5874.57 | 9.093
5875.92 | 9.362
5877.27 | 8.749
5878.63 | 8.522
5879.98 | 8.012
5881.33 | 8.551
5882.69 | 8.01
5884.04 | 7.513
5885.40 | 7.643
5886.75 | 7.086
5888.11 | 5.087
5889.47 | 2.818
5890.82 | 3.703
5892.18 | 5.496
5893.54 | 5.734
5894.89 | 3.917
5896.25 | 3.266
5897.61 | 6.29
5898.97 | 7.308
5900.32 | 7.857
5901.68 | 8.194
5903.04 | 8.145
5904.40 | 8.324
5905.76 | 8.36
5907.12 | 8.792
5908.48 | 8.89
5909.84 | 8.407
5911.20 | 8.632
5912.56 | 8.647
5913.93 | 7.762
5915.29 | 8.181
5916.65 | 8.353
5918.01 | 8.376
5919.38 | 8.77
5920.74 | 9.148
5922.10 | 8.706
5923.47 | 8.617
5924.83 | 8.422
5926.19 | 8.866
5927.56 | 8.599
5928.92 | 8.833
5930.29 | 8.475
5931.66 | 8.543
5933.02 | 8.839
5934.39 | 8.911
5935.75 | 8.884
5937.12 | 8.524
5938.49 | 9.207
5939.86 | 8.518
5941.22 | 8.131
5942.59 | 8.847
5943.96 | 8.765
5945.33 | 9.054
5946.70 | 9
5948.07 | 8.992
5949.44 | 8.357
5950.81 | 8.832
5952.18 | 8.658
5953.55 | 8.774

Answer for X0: 8.77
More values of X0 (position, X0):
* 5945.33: 9.054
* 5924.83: 8.422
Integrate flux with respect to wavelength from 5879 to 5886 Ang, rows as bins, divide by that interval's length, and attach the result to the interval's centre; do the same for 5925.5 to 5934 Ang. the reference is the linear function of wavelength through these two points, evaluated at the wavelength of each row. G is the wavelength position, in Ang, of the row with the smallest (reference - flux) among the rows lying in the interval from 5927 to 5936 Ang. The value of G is 5928.92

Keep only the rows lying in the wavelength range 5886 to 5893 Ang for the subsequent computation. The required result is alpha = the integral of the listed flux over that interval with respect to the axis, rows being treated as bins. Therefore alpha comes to 34.2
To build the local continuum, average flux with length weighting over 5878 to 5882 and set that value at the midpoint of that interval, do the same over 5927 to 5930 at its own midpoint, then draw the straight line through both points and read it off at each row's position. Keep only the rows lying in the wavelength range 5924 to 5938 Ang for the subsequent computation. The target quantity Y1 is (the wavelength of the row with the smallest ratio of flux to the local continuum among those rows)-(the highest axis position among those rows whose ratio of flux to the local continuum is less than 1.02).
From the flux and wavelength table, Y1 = -12.3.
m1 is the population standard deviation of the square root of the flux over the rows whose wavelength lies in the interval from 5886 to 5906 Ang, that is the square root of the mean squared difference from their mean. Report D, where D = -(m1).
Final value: -0.409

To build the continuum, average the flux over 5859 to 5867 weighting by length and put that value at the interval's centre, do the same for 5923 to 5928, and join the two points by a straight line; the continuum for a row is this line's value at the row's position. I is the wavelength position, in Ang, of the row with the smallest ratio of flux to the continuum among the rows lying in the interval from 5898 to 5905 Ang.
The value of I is 5898.97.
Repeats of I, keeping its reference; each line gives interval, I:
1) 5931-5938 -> 5937.12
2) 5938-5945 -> 5941.22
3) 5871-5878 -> 5871.86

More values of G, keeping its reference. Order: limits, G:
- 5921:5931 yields 5926.19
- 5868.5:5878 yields 5875.92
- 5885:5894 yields 5885.40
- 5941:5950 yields 5945.33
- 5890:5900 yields 5898.97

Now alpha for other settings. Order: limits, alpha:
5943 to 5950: 61.9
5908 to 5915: 59.0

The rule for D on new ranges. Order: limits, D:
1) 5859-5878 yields -0.054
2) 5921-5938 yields -0.029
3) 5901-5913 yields -0.043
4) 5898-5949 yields -0.068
